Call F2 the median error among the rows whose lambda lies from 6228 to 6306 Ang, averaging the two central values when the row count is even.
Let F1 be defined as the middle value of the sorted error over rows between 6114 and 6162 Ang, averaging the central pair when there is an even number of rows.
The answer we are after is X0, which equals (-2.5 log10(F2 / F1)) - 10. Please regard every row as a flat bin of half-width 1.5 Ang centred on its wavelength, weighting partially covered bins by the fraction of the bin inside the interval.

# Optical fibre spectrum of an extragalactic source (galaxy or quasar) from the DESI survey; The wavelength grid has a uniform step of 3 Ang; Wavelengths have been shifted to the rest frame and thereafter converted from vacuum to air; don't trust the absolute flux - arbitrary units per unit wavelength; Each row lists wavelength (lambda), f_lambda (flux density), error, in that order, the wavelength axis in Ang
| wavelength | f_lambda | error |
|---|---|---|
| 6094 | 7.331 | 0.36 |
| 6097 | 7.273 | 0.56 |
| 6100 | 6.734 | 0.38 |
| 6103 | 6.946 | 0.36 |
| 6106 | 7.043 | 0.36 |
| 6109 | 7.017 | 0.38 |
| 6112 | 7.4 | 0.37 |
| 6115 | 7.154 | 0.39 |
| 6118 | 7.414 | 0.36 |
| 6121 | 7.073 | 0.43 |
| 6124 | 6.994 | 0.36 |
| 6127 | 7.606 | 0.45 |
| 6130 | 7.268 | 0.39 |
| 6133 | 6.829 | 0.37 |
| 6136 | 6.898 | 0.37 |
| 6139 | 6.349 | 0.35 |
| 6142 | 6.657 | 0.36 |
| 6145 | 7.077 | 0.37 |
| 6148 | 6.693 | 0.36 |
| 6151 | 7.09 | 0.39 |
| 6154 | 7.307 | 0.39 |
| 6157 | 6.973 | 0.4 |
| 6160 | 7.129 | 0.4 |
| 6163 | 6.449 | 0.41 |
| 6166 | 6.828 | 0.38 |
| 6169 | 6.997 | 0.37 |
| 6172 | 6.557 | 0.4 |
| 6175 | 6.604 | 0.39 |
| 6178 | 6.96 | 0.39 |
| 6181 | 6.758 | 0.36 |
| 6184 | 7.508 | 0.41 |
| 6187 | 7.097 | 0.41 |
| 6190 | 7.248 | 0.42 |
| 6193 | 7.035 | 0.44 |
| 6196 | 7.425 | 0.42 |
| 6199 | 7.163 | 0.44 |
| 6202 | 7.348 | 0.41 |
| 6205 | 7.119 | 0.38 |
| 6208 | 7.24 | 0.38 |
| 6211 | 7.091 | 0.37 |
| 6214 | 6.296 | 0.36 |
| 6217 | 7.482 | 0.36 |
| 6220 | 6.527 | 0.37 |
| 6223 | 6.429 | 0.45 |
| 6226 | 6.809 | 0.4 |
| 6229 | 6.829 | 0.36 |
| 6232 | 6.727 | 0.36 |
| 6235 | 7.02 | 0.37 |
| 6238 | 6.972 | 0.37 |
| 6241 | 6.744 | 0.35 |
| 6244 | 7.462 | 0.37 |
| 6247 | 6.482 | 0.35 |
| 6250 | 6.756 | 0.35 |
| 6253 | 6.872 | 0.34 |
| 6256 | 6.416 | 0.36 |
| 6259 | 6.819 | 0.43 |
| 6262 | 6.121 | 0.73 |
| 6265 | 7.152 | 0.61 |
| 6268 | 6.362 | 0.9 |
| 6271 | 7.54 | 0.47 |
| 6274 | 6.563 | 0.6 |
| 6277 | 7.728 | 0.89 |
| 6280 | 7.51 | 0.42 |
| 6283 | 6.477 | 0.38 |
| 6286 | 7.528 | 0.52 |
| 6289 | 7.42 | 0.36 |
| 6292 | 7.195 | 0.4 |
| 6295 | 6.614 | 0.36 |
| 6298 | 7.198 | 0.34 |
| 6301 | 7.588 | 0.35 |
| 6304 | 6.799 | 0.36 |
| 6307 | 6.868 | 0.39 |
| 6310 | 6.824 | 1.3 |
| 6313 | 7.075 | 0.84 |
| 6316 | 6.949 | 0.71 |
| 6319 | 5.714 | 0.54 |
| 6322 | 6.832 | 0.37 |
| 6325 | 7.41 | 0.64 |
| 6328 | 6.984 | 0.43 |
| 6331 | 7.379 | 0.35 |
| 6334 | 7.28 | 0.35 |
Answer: -10.0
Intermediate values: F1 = 0.380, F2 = 0.37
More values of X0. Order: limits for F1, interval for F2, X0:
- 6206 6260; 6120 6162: -10.0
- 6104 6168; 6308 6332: -10.5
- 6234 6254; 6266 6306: -10.1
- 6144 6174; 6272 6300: -10.0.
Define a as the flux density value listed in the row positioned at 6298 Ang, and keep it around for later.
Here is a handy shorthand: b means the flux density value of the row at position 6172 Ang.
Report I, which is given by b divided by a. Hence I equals 0.91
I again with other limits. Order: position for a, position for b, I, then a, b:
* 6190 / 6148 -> 0.92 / 7.248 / 6.693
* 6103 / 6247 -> 0.93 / 6.946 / 6.482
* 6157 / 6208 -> 1.04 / 6.973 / 7.24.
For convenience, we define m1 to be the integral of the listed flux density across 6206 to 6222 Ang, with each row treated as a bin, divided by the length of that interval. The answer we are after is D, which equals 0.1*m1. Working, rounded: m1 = 6.92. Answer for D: 0.69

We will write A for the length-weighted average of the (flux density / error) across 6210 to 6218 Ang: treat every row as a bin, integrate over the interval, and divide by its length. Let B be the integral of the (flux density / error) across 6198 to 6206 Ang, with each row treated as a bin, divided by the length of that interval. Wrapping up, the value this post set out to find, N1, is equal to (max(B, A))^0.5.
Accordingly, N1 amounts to 4.36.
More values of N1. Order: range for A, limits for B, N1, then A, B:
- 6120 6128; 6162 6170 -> 4.21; 17.71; 17.6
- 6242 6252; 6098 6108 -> 4.40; 19.37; 18.5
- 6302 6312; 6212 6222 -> 4.29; 14.03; 18.4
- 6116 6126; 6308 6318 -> 4.32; 18.70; 8.4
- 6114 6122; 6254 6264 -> 4.31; 18.60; 14.2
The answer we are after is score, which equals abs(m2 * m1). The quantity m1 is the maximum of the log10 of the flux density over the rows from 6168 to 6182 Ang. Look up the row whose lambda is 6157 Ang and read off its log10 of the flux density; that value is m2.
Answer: 0.71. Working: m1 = 0.84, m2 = 0.843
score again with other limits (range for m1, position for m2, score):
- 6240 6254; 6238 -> 0.74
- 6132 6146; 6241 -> 0.70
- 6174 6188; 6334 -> 0.75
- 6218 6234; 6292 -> 0.72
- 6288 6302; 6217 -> 0.77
